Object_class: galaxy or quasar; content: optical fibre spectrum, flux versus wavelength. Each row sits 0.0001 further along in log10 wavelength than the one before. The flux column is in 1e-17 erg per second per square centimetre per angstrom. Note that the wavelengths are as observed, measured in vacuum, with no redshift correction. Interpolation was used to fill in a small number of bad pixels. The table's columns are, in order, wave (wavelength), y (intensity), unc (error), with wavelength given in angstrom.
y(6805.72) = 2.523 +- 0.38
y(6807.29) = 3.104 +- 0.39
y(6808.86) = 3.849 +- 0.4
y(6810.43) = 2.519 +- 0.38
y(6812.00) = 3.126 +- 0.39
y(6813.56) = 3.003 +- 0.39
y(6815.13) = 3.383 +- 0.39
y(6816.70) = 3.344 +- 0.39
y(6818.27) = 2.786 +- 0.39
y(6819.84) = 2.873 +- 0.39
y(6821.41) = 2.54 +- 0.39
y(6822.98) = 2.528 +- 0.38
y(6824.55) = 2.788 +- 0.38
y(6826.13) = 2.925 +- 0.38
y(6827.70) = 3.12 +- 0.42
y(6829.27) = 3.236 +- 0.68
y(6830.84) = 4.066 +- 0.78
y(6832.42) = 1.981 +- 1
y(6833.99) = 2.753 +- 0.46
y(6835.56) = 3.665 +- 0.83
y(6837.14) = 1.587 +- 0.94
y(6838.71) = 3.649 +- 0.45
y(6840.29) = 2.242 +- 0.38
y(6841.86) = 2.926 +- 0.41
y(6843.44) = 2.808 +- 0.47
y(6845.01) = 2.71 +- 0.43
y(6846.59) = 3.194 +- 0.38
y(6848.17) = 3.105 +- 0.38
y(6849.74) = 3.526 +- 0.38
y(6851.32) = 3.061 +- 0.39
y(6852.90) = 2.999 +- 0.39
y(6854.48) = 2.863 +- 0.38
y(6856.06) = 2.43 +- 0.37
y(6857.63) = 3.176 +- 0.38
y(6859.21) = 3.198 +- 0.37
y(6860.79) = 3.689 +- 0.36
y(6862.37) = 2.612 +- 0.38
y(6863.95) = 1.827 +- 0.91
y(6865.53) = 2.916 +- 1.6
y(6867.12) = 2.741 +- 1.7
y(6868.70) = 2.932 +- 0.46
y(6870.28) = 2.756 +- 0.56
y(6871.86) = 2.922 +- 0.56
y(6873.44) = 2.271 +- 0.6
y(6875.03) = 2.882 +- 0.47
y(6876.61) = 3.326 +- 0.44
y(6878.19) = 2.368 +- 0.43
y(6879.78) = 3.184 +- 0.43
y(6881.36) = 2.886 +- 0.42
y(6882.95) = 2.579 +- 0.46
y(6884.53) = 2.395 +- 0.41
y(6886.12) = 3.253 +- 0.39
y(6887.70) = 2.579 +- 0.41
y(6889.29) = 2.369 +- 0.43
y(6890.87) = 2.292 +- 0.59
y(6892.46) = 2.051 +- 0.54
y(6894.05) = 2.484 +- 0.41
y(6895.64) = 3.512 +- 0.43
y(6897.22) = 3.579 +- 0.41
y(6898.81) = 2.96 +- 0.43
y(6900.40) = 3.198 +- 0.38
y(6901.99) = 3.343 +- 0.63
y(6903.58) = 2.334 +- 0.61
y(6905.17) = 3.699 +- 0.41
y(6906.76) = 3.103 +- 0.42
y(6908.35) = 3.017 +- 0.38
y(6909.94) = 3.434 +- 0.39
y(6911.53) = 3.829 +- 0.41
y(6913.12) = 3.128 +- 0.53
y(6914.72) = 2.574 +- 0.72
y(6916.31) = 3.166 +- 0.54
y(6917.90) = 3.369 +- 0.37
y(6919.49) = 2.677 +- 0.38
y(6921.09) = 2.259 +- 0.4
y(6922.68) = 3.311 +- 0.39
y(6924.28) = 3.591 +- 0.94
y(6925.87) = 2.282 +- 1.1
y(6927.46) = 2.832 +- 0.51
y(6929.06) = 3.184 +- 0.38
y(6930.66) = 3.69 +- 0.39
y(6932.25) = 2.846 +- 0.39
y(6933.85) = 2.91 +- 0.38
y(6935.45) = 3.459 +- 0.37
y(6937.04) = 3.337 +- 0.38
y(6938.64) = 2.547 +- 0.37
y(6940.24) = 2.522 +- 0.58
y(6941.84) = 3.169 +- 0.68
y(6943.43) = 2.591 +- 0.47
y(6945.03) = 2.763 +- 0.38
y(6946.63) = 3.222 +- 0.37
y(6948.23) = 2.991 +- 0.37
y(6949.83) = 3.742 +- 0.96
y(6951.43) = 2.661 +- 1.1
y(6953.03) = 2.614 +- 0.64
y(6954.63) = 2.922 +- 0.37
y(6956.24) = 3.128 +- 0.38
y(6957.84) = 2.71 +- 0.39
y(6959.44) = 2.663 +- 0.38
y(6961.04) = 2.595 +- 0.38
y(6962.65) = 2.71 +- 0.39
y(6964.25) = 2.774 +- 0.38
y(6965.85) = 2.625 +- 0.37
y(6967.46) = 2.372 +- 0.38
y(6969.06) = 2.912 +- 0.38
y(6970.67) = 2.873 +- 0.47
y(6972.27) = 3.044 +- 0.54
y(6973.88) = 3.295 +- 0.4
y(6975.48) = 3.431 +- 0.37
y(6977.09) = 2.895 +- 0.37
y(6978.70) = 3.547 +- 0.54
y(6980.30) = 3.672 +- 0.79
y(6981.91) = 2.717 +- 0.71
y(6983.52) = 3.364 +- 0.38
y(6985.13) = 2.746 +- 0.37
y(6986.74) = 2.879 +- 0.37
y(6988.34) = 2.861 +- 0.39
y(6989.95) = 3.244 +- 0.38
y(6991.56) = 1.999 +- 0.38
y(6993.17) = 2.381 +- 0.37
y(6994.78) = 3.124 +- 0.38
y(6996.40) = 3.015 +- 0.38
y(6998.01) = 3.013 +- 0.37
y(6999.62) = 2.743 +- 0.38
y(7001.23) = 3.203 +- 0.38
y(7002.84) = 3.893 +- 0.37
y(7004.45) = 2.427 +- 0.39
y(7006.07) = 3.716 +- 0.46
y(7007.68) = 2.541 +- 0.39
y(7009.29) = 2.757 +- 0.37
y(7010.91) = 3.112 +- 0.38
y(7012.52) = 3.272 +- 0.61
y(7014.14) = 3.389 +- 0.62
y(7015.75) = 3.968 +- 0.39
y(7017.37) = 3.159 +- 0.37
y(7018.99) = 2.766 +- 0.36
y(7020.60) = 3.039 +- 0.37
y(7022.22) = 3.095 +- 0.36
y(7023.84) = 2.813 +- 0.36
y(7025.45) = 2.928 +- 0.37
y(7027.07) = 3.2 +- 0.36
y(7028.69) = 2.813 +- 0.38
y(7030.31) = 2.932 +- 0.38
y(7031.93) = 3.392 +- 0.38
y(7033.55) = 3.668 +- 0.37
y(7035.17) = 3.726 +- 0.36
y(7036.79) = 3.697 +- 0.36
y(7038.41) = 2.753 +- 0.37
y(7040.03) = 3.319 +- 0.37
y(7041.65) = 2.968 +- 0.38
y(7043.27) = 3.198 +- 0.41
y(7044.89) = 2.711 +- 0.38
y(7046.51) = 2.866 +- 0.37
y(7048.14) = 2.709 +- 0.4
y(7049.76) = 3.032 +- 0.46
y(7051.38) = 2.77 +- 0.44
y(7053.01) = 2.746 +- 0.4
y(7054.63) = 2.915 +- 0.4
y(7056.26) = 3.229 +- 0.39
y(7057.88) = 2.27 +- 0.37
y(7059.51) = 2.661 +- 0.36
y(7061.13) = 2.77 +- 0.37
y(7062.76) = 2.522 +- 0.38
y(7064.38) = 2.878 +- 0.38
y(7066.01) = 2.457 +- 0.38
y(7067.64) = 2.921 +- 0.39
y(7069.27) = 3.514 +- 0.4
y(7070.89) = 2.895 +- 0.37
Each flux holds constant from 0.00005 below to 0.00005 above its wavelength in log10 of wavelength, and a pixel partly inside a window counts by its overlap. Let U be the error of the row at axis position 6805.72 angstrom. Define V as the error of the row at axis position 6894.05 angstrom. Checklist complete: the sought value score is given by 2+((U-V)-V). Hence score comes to 1.56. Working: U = 0.38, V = 0.410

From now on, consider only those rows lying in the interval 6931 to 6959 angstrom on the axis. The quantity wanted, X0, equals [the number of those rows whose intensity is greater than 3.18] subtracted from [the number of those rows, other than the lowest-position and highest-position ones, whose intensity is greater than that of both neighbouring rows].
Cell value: 1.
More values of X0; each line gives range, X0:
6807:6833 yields 0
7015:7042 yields -3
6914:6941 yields -3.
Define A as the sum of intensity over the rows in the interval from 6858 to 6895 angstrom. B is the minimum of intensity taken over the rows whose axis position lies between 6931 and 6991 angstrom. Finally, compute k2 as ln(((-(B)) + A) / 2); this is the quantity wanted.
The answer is 3.40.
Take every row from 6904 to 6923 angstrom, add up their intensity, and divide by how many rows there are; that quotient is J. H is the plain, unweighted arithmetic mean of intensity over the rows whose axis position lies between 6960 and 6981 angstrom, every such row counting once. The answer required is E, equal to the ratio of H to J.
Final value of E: 0.95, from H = 2.98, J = 3.1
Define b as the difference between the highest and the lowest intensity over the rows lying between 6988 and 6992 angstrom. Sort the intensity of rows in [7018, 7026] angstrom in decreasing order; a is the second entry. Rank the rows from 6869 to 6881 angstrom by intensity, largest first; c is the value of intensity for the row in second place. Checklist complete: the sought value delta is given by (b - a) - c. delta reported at -5.0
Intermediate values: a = 3.039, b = 1.2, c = 3.184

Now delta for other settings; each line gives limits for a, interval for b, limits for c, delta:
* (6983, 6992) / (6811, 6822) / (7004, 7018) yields -6.1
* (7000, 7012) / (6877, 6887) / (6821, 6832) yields -6.1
